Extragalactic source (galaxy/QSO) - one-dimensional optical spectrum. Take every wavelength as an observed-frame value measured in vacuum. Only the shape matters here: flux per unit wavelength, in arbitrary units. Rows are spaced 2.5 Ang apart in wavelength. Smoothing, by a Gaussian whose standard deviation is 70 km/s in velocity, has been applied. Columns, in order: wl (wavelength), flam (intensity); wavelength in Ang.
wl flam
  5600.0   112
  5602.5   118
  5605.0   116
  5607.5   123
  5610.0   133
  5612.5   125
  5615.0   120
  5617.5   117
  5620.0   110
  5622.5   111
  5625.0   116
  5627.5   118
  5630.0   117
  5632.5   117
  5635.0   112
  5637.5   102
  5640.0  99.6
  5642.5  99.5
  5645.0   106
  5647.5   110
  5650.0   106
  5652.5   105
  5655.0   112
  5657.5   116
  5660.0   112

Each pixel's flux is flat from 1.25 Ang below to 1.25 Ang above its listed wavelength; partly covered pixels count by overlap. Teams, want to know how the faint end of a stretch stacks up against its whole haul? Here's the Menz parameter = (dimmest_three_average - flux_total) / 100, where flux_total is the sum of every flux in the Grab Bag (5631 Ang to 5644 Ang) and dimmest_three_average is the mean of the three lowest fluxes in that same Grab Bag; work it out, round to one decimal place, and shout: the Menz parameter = -4.3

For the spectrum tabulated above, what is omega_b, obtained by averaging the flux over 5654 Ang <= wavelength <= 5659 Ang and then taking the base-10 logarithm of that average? 2.06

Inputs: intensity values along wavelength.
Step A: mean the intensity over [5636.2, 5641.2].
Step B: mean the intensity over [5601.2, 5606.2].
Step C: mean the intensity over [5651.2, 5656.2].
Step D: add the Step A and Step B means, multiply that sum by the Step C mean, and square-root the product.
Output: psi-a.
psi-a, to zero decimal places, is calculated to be 154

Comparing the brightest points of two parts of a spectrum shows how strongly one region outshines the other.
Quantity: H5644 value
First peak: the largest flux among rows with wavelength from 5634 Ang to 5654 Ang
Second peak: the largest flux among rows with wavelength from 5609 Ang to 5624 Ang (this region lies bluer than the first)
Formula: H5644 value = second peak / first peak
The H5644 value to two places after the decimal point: 1.19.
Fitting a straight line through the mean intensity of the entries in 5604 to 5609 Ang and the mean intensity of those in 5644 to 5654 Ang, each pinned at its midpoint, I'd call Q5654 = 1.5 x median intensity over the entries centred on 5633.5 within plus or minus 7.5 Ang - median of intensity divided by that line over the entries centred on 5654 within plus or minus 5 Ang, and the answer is 171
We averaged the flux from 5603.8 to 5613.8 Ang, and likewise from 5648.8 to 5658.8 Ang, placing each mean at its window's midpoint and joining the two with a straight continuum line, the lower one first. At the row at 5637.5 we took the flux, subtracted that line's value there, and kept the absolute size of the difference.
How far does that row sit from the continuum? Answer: 13.0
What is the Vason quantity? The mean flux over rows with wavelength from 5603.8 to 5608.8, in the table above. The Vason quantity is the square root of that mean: 10.9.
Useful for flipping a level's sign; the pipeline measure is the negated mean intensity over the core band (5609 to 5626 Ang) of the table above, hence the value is -119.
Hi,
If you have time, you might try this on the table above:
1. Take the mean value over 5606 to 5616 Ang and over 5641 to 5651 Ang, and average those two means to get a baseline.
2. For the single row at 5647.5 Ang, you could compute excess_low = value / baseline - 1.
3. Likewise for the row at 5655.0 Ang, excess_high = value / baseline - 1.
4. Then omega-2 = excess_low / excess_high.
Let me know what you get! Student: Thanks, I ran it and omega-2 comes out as 1.6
